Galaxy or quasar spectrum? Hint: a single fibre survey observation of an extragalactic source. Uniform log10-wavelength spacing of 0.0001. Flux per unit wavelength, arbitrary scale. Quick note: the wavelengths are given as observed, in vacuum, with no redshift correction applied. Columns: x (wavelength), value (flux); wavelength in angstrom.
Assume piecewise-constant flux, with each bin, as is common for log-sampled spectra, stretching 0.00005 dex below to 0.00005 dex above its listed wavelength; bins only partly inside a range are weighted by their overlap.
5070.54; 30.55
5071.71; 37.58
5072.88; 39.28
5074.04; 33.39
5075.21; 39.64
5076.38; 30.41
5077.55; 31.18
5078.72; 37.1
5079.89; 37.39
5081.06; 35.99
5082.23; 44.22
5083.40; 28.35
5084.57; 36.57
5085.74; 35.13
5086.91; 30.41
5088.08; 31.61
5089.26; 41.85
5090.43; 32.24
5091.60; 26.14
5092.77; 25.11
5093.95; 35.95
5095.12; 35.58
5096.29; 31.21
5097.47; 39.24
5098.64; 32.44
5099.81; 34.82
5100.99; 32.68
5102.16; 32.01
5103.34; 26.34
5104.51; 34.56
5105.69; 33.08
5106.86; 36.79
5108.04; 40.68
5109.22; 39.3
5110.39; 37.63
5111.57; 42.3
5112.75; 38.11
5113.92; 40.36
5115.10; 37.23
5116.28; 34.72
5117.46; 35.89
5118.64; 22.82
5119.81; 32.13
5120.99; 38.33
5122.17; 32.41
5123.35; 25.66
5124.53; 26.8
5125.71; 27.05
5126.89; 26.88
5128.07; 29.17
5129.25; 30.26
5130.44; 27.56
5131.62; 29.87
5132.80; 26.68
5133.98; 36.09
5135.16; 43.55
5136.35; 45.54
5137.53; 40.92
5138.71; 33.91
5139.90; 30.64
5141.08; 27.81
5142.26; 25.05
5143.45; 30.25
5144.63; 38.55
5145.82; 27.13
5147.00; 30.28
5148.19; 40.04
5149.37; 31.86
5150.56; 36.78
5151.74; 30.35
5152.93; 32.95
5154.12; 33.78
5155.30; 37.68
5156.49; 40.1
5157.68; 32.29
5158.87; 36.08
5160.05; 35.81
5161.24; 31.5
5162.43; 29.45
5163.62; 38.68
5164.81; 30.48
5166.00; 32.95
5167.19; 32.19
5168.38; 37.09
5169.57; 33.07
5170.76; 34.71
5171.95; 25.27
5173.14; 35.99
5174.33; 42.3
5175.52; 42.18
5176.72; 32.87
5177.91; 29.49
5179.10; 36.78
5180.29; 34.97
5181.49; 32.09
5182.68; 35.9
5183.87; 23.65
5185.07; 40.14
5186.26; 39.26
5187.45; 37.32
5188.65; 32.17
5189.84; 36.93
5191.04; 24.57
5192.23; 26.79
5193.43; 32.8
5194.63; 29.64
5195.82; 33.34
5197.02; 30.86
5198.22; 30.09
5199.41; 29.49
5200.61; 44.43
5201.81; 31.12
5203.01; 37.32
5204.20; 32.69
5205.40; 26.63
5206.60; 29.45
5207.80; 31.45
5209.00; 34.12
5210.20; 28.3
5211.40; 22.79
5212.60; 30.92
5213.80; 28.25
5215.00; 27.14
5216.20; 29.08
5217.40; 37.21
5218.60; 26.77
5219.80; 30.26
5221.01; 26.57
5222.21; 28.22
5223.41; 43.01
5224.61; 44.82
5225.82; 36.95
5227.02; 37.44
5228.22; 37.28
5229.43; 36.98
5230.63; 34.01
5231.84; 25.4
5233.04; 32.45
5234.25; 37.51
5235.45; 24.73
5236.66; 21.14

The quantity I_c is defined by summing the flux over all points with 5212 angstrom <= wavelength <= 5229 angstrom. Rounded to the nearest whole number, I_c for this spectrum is 464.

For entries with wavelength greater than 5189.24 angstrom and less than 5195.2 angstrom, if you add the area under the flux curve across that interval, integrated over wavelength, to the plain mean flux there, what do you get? 210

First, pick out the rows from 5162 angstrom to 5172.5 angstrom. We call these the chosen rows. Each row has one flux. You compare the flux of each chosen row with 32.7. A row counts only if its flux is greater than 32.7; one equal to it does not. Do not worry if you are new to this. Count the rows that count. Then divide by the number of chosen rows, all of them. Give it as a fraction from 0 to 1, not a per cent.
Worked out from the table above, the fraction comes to 0.56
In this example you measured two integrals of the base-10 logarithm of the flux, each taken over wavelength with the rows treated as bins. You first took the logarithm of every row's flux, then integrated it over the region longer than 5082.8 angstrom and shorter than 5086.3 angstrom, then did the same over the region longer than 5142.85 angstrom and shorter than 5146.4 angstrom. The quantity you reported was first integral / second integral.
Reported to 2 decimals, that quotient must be 1.00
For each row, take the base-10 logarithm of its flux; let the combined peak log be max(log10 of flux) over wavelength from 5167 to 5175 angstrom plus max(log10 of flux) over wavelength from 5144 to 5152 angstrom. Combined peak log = 3.23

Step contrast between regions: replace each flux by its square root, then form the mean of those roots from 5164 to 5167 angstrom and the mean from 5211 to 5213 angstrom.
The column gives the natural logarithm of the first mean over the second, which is 0.09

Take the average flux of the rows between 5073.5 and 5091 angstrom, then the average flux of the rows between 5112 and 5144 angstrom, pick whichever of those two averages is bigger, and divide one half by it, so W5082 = 0.0143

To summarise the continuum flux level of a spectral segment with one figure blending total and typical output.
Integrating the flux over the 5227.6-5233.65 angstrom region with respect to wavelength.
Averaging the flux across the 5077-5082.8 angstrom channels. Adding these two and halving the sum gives 119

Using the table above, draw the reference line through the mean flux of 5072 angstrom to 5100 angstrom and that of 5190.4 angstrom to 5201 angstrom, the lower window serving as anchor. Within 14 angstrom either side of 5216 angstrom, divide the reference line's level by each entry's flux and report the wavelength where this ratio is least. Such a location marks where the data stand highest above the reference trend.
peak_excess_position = 5224.61 angstrom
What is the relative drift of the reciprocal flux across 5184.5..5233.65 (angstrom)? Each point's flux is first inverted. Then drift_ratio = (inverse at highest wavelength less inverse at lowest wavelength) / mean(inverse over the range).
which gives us 0.19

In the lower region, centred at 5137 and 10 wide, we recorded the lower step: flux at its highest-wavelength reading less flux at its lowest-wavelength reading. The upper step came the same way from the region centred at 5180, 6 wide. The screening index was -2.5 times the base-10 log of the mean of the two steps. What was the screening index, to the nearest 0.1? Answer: -1.4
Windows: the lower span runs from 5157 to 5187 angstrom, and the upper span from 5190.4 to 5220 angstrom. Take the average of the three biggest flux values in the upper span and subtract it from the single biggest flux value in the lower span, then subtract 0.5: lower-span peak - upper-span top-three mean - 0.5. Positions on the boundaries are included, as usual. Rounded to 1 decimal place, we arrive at 2.1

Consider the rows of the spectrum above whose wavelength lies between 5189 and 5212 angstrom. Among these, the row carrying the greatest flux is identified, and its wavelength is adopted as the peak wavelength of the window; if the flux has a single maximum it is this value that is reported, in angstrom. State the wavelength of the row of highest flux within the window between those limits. 5200.61 angstrom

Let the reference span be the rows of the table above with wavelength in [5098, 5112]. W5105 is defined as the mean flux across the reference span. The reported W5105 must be 35.2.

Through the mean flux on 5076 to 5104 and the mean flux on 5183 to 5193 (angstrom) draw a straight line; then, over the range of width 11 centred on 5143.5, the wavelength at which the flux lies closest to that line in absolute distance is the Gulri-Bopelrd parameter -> 5138.71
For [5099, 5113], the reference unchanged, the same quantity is 5105.69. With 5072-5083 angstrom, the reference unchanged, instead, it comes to 5074.04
